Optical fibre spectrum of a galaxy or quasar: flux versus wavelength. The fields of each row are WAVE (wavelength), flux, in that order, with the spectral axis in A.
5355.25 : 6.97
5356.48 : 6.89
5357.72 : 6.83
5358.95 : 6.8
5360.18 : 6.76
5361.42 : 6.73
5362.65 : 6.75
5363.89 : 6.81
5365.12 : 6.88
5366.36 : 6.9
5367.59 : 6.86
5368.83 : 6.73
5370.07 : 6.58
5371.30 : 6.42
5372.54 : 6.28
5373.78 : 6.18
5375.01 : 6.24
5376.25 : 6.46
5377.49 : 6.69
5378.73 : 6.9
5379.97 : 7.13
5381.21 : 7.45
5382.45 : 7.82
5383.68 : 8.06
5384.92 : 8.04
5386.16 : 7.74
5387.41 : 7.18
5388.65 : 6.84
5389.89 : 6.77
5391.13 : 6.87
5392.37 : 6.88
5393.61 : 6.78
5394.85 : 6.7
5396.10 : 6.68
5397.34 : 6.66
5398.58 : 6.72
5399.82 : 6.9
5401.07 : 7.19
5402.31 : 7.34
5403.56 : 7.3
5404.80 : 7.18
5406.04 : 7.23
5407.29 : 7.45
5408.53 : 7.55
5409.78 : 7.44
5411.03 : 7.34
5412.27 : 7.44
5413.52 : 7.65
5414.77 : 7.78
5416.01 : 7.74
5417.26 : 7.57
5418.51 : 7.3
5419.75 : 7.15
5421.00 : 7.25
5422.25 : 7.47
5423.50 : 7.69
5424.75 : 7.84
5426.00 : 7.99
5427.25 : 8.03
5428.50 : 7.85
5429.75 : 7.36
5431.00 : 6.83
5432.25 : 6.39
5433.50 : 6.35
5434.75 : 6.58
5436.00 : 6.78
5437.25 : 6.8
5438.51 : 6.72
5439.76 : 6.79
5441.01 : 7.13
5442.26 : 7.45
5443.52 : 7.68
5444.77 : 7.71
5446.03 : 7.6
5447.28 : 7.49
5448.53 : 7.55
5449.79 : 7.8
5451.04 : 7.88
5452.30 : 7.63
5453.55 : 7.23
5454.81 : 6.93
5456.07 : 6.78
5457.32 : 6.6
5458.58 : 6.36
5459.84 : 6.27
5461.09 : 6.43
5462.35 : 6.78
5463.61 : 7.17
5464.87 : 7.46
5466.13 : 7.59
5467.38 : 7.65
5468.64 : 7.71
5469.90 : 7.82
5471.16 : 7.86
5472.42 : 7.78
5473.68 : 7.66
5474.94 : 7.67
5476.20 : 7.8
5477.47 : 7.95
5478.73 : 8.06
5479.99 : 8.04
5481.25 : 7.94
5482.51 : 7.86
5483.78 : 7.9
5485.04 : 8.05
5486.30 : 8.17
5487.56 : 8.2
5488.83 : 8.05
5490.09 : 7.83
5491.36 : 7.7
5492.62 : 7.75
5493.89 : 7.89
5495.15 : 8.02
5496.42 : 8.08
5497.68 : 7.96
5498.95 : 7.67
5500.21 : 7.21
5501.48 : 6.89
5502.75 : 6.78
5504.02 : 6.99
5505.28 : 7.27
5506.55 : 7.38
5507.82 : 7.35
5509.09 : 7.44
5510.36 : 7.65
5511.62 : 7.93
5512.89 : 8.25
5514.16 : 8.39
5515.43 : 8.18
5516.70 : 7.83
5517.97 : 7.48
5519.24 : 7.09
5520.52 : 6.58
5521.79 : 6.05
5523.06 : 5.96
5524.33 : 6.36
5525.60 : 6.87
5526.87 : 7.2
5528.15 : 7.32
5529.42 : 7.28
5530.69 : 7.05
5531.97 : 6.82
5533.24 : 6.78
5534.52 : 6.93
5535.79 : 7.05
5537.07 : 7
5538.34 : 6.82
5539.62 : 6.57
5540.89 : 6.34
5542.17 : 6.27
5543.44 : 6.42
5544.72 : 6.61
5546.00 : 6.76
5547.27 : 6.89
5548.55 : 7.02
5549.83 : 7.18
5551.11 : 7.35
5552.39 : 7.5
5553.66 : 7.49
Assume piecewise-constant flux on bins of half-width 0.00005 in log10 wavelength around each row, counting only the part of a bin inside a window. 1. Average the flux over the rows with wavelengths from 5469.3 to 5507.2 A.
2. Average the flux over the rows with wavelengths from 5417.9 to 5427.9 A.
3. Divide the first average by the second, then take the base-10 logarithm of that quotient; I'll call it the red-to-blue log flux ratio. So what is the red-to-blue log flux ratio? 0.01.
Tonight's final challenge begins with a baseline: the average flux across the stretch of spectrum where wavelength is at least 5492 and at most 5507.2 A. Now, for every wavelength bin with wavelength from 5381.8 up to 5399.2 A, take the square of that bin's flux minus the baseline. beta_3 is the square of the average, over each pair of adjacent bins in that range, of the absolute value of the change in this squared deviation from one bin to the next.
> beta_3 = 0.01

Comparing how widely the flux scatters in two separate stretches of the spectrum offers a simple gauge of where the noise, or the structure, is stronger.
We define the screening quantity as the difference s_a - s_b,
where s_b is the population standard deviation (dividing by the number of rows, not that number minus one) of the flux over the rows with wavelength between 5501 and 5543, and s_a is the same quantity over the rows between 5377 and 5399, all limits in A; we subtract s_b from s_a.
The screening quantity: -0.11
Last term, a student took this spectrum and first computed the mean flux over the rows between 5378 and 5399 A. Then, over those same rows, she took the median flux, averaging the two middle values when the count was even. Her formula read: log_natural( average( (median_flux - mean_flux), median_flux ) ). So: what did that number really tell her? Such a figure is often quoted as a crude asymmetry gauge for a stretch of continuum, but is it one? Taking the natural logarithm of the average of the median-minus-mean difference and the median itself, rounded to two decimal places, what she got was 1.20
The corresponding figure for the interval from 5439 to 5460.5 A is 1.34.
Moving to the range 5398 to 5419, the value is 1.30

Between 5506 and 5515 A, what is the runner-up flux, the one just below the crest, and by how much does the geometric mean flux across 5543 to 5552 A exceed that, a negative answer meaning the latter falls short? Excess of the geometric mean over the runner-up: -1.37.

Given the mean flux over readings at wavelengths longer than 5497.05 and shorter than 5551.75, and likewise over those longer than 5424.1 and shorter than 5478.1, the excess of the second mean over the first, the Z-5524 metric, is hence 0.20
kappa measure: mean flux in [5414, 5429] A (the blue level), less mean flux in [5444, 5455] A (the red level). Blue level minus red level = 0.1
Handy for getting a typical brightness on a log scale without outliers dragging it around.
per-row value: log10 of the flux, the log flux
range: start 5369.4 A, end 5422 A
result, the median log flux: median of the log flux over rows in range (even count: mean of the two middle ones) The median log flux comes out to 0.86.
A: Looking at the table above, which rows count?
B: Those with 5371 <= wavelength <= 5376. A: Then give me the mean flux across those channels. 6.28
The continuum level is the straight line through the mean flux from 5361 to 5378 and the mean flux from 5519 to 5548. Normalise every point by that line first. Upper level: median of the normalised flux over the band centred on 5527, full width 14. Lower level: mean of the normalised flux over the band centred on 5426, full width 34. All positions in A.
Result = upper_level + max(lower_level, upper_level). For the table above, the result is 2.11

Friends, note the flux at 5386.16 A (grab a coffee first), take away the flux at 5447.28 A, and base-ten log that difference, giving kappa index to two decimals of -0.60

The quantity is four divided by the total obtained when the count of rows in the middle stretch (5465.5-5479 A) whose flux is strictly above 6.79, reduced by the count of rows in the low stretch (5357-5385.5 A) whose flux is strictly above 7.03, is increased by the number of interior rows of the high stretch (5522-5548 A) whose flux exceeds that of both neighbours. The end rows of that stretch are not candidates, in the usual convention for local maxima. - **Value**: 0.50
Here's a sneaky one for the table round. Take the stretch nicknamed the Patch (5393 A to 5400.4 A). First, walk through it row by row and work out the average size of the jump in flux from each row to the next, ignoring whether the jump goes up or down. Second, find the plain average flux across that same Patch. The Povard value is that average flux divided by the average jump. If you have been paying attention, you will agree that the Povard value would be 94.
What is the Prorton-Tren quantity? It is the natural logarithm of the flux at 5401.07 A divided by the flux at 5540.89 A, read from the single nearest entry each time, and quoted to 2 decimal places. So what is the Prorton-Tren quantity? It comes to 0.13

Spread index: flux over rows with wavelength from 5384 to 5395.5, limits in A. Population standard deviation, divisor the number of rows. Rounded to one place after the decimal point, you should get 0.5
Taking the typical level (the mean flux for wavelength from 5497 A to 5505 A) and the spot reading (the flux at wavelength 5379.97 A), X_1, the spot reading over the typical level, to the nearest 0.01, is 0.98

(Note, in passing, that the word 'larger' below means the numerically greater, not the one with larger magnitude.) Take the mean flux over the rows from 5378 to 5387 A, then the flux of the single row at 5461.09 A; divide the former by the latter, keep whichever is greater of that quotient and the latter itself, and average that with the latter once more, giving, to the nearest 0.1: 6.4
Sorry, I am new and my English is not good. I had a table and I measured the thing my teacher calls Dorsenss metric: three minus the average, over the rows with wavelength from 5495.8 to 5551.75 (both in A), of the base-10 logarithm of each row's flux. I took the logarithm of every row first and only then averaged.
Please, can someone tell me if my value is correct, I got 2.15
